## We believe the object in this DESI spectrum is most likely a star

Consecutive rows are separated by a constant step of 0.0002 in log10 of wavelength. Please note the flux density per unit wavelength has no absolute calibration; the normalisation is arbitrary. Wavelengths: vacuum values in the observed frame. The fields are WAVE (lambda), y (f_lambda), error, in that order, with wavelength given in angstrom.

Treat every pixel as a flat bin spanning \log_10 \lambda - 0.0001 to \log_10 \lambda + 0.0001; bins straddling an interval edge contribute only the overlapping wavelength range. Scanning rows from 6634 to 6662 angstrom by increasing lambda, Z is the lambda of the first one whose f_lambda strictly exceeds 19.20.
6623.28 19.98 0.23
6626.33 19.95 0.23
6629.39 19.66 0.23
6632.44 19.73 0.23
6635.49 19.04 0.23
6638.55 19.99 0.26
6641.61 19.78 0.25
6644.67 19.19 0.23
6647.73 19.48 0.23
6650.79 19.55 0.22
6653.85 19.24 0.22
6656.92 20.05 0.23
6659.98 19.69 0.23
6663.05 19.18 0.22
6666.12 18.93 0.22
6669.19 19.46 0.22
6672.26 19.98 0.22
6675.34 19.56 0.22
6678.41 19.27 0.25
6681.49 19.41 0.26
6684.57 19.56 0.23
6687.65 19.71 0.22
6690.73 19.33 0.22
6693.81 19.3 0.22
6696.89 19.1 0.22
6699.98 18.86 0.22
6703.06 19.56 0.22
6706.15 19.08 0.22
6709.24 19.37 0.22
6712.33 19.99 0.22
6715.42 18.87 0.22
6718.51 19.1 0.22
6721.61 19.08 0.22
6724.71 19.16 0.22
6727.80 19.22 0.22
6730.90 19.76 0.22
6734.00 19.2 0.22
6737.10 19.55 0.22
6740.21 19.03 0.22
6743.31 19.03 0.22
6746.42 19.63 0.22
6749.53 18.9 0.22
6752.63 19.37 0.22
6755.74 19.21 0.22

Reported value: 6638.55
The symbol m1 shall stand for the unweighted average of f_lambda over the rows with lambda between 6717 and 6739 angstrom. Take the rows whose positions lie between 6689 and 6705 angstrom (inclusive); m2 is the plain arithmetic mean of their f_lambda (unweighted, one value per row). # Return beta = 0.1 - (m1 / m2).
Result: -0.903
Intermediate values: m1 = 19.3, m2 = 19.2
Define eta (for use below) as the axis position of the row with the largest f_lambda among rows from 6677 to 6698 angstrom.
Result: 6687.65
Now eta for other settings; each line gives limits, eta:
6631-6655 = 6638.55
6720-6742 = 6730.90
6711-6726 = 6712.33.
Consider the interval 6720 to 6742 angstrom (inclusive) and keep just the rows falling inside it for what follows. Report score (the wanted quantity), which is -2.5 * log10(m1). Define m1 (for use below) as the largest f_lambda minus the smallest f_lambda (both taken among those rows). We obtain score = 0.34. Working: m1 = 0.73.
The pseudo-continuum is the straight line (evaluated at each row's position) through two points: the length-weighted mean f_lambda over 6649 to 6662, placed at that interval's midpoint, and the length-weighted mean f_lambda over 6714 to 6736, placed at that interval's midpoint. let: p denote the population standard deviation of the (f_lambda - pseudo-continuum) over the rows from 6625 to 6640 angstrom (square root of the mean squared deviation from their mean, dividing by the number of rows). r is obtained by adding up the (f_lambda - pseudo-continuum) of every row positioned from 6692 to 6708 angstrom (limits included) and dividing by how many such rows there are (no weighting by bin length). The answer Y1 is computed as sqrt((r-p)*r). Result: 0.30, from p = 0.34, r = -0.18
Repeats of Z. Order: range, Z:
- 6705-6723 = 6709.24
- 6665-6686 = 6669.19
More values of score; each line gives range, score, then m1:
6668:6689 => 0.37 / 0.71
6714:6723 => 1.60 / 0.23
